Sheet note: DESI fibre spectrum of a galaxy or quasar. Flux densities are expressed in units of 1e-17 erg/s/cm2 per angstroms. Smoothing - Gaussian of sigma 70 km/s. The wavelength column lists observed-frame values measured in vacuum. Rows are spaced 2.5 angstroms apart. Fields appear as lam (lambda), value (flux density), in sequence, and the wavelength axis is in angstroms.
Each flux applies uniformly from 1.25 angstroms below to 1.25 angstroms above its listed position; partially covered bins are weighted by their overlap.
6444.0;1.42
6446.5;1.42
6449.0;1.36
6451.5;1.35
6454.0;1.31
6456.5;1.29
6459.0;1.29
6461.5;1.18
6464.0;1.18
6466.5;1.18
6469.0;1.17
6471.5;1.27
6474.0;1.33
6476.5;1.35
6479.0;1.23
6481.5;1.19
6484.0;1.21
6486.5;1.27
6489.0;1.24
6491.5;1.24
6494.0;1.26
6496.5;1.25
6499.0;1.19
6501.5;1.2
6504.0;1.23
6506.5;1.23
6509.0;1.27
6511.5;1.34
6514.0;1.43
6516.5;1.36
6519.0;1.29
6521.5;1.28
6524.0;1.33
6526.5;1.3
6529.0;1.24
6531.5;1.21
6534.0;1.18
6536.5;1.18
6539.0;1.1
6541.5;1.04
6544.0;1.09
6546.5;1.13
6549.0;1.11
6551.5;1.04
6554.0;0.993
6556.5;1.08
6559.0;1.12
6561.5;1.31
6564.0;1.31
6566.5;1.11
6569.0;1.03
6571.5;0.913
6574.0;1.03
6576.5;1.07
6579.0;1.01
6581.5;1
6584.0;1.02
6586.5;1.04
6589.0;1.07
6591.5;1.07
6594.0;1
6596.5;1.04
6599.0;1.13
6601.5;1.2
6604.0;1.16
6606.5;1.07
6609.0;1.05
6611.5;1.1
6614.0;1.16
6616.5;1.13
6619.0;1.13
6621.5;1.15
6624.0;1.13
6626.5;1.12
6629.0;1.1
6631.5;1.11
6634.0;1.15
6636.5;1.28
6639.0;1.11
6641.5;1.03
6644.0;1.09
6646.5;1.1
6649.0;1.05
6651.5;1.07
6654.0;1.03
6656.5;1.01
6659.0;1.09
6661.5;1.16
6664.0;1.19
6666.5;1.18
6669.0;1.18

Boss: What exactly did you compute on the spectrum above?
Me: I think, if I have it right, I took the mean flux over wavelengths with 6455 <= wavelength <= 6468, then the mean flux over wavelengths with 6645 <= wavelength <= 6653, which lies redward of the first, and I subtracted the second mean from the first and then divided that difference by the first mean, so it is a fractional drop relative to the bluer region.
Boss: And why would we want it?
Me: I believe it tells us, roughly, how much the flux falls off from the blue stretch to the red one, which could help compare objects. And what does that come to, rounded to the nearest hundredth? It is 0.12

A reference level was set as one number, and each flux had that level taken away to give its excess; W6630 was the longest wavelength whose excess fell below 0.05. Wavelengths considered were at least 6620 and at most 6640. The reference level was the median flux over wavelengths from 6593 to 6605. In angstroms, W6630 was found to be 6639.0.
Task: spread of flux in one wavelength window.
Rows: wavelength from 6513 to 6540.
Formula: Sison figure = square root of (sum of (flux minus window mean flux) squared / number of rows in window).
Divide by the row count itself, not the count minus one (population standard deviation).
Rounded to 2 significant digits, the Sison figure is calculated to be 0.089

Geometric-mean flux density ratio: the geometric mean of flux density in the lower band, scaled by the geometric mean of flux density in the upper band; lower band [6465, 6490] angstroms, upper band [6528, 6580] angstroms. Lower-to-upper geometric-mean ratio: 1.12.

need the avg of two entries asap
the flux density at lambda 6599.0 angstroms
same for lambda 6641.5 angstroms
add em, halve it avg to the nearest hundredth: 1.08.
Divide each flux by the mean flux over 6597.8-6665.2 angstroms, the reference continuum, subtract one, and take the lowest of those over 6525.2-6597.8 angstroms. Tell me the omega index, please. -0.18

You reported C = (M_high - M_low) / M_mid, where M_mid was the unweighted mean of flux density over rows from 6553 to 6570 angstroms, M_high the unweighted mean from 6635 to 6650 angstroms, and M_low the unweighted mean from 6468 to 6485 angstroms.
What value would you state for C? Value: -0.12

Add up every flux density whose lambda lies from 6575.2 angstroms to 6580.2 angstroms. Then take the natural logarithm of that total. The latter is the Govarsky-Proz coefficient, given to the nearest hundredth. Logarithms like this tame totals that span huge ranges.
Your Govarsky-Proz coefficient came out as 0.73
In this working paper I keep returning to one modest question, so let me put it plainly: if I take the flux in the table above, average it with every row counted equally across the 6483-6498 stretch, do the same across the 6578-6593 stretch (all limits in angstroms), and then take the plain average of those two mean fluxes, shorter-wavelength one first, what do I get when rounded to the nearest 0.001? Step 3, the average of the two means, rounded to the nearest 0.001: 1.140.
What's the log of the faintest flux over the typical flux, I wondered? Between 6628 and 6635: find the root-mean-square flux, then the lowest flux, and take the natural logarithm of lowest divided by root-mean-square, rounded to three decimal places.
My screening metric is -0.018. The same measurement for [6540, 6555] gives -0.073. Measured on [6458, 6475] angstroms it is -0.050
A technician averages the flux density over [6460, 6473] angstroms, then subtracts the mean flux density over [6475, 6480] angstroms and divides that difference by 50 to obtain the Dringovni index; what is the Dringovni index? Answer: -0.0019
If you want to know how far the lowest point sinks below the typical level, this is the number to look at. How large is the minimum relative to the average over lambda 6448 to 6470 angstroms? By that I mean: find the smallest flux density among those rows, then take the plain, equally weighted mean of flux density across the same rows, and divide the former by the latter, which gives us 0.931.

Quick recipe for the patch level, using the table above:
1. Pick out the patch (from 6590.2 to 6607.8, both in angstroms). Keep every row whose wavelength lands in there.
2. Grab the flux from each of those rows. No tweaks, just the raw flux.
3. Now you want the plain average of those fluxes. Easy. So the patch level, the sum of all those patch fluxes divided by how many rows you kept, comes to 1.10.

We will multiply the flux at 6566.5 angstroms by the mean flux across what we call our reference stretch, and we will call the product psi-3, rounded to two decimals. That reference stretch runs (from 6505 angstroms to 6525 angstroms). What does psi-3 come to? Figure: 1.46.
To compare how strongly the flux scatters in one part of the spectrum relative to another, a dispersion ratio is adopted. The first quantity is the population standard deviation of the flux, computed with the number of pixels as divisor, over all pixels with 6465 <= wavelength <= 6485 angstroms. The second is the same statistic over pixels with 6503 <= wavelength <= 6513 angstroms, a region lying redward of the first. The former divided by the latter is 1.4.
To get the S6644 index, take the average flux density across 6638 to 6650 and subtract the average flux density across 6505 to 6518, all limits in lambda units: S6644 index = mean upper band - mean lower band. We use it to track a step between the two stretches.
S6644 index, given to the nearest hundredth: -0.25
